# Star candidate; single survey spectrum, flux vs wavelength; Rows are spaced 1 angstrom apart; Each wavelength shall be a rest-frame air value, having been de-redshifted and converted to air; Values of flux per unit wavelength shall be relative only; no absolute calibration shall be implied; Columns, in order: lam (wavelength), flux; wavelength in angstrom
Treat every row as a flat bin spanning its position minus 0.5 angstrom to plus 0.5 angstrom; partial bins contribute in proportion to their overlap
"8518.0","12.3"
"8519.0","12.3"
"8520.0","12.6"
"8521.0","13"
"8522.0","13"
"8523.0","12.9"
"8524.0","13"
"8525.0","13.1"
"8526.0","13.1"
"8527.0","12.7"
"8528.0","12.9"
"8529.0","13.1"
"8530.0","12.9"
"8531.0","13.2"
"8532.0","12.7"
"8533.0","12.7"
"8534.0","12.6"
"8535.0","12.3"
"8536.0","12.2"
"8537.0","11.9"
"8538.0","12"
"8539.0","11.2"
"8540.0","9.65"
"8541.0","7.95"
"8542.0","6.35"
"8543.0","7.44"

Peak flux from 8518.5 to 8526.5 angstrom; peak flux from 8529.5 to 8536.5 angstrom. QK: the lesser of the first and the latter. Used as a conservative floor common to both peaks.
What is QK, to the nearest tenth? 13.1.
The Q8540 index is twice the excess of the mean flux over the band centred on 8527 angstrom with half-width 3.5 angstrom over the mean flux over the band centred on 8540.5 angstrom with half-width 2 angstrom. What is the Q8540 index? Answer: 8.4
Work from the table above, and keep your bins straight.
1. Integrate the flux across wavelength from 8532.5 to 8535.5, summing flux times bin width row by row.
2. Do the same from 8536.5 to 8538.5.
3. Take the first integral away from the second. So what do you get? -14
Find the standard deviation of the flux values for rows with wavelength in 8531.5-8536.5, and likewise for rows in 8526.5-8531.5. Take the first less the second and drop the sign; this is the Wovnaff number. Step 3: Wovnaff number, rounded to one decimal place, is 0.0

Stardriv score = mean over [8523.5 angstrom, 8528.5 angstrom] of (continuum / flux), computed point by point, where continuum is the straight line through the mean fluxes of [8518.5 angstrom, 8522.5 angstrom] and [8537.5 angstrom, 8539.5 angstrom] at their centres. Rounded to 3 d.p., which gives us 0.955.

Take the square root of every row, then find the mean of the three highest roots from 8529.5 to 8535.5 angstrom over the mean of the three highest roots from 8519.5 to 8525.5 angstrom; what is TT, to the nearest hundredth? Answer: 1.00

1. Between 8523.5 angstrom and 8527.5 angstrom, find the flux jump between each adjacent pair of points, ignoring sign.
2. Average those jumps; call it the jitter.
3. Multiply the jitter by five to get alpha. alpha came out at 0.83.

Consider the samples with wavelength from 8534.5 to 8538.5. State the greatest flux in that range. 12.3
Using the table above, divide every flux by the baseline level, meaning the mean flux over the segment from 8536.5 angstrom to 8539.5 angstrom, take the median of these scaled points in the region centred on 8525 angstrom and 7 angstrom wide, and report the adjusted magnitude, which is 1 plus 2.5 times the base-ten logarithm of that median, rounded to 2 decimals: 1.11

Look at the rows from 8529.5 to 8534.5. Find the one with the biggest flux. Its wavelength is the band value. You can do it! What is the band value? 8531.0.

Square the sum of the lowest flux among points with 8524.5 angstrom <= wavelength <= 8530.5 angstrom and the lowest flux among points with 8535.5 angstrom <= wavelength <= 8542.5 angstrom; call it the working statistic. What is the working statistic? 363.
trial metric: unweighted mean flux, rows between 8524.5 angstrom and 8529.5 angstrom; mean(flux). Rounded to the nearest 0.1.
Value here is 13.0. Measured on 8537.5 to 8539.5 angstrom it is 11.6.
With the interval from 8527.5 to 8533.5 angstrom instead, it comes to 12.9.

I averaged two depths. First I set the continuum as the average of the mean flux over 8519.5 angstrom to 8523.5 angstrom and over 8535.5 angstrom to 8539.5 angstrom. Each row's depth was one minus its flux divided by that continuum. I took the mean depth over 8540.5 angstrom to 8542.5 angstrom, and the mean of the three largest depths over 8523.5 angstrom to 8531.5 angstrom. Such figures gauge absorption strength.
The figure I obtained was 0.19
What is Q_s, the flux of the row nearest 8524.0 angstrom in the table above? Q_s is 13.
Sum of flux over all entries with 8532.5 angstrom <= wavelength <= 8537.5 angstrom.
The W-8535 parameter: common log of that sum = 1.79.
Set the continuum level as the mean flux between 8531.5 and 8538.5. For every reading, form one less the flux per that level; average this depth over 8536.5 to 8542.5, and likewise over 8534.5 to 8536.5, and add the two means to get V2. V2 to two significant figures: 0.21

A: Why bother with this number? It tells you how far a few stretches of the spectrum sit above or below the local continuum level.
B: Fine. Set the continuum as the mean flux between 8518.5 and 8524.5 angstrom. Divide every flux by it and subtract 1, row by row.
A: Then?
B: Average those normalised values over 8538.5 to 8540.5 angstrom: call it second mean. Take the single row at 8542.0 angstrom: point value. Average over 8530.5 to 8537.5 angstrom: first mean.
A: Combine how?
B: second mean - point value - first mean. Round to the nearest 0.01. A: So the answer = 0.34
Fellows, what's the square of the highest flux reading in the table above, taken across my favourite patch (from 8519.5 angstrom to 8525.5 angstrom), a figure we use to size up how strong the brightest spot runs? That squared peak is 172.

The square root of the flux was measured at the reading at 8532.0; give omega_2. 3.564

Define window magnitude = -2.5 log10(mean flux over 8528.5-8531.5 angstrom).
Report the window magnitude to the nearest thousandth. -2.790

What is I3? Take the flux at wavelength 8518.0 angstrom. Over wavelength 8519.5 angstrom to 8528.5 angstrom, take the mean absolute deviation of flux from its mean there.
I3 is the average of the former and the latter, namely 6.2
